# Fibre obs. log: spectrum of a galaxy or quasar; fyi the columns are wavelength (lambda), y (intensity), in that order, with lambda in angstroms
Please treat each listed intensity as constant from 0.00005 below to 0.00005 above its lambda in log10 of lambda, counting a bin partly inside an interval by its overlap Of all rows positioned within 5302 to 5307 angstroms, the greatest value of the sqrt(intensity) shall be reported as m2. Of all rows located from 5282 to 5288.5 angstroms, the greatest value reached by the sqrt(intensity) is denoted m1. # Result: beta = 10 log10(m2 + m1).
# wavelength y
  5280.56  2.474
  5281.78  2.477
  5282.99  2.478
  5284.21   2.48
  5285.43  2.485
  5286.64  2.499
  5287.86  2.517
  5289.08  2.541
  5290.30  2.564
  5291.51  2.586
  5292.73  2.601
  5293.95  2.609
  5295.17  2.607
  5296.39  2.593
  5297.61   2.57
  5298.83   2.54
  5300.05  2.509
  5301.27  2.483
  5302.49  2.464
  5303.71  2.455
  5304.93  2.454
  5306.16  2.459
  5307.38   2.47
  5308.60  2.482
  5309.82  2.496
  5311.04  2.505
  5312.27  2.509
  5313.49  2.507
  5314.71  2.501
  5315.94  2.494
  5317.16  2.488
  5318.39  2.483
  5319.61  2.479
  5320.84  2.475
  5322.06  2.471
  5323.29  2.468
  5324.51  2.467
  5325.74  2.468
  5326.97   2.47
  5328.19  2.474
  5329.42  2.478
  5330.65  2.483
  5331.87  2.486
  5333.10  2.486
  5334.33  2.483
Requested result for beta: 4.99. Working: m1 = 1.59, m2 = 1.57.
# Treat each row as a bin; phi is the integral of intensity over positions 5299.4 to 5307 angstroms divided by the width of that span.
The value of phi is 2.47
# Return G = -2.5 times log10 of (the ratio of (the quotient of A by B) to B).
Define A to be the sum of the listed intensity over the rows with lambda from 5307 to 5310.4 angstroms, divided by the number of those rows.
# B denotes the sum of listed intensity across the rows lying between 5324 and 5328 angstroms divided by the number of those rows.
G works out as 0.97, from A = 2.48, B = 2.47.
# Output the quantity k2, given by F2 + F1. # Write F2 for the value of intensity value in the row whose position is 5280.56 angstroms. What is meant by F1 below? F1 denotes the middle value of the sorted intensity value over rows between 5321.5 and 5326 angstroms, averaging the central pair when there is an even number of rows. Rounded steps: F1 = 2.47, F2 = 2.474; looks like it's 4.94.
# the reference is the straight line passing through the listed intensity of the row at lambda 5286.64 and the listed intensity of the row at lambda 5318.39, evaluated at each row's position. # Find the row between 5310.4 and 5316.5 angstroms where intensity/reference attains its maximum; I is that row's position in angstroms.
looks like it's 5312.27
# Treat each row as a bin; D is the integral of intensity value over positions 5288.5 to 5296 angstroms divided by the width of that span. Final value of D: 2.59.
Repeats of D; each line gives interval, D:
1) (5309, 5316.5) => 2.50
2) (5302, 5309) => 2.46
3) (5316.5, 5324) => 2.48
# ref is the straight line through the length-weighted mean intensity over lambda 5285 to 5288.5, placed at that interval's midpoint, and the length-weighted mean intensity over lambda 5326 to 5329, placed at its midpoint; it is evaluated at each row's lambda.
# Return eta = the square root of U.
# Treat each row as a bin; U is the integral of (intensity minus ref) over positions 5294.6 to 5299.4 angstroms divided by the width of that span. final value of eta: 0.29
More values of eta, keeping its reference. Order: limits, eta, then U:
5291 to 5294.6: 0.32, 0.101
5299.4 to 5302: 0.05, 0.003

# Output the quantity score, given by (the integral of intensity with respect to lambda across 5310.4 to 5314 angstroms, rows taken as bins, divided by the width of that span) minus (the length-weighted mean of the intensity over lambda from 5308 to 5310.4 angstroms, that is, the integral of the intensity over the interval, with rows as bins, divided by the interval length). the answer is 0.015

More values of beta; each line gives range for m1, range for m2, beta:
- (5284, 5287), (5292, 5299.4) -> 5.05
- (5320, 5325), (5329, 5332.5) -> 4.98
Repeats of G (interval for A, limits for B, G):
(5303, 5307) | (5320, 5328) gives 0.99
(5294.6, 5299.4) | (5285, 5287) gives 0.95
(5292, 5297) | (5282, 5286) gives 0.93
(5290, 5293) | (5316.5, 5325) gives 0.94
